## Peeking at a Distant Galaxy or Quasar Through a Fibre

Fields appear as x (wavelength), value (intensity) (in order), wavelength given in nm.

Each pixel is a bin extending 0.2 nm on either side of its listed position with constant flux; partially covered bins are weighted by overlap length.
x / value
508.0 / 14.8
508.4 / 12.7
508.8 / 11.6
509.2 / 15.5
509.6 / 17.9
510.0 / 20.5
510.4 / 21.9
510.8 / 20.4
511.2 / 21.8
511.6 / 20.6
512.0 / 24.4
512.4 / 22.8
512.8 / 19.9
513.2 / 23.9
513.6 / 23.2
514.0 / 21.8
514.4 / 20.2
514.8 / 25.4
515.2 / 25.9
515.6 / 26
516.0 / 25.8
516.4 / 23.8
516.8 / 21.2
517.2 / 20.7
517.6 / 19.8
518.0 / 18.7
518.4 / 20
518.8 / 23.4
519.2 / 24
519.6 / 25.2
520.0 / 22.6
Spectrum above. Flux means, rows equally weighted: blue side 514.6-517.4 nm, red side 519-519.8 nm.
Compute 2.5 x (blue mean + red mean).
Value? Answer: 121.8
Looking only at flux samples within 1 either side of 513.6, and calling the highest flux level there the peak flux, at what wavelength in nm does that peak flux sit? 513.2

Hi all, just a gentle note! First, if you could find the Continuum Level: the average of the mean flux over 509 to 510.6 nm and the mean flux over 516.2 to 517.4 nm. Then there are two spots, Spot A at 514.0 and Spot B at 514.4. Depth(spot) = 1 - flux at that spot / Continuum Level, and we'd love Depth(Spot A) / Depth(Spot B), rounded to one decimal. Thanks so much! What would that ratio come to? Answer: -6.1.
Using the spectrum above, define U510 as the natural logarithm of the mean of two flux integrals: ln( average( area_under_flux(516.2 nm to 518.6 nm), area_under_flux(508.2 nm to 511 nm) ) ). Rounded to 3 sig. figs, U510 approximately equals 3.89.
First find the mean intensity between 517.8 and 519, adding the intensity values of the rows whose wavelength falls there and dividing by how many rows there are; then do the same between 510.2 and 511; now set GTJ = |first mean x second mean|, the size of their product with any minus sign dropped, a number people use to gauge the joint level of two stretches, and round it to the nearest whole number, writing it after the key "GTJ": 438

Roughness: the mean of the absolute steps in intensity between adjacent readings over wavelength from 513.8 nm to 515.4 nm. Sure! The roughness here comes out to 2.4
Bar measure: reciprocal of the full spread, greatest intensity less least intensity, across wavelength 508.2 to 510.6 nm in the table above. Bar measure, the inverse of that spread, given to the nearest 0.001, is 0.097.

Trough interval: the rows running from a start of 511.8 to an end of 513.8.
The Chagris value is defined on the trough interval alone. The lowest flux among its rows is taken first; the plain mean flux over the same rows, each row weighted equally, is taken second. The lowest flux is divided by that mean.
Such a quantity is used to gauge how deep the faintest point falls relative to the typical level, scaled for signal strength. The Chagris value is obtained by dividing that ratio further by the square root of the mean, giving 0.182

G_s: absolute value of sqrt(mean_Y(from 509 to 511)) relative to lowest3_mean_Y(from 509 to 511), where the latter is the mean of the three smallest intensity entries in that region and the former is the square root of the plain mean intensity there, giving 0.245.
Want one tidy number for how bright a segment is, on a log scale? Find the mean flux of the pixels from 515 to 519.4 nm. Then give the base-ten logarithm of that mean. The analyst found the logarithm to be 1.36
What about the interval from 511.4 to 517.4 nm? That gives 1.36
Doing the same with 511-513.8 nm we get 1.35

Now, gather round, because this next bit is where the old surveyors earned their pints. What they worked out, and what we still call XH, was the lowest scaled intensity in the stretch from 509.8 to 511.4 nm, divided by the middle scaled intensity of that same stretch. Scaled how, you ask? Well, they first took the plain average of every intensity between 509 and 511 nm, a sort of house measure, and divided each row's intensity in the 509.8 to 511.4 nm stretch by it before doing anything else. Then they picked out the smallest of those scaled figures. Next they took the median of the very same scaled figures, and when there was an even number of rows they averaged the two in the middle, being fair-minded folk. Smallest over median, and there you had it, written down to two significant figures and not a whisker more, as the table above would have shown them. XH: 0.96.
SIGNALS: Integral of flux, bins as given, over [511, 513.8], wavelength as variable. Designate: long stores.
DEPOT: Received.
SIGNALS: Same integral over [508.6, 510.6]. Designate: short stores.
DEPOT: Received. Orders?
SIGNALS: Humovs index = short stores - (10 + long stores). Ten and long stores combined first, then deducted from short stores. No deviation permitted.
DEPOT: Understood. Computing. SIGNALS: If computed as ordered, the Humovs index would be -38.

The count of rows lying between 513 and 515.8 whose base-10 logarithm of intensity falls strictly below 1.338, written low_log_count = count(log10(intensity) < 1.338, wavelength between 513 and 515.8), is 1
